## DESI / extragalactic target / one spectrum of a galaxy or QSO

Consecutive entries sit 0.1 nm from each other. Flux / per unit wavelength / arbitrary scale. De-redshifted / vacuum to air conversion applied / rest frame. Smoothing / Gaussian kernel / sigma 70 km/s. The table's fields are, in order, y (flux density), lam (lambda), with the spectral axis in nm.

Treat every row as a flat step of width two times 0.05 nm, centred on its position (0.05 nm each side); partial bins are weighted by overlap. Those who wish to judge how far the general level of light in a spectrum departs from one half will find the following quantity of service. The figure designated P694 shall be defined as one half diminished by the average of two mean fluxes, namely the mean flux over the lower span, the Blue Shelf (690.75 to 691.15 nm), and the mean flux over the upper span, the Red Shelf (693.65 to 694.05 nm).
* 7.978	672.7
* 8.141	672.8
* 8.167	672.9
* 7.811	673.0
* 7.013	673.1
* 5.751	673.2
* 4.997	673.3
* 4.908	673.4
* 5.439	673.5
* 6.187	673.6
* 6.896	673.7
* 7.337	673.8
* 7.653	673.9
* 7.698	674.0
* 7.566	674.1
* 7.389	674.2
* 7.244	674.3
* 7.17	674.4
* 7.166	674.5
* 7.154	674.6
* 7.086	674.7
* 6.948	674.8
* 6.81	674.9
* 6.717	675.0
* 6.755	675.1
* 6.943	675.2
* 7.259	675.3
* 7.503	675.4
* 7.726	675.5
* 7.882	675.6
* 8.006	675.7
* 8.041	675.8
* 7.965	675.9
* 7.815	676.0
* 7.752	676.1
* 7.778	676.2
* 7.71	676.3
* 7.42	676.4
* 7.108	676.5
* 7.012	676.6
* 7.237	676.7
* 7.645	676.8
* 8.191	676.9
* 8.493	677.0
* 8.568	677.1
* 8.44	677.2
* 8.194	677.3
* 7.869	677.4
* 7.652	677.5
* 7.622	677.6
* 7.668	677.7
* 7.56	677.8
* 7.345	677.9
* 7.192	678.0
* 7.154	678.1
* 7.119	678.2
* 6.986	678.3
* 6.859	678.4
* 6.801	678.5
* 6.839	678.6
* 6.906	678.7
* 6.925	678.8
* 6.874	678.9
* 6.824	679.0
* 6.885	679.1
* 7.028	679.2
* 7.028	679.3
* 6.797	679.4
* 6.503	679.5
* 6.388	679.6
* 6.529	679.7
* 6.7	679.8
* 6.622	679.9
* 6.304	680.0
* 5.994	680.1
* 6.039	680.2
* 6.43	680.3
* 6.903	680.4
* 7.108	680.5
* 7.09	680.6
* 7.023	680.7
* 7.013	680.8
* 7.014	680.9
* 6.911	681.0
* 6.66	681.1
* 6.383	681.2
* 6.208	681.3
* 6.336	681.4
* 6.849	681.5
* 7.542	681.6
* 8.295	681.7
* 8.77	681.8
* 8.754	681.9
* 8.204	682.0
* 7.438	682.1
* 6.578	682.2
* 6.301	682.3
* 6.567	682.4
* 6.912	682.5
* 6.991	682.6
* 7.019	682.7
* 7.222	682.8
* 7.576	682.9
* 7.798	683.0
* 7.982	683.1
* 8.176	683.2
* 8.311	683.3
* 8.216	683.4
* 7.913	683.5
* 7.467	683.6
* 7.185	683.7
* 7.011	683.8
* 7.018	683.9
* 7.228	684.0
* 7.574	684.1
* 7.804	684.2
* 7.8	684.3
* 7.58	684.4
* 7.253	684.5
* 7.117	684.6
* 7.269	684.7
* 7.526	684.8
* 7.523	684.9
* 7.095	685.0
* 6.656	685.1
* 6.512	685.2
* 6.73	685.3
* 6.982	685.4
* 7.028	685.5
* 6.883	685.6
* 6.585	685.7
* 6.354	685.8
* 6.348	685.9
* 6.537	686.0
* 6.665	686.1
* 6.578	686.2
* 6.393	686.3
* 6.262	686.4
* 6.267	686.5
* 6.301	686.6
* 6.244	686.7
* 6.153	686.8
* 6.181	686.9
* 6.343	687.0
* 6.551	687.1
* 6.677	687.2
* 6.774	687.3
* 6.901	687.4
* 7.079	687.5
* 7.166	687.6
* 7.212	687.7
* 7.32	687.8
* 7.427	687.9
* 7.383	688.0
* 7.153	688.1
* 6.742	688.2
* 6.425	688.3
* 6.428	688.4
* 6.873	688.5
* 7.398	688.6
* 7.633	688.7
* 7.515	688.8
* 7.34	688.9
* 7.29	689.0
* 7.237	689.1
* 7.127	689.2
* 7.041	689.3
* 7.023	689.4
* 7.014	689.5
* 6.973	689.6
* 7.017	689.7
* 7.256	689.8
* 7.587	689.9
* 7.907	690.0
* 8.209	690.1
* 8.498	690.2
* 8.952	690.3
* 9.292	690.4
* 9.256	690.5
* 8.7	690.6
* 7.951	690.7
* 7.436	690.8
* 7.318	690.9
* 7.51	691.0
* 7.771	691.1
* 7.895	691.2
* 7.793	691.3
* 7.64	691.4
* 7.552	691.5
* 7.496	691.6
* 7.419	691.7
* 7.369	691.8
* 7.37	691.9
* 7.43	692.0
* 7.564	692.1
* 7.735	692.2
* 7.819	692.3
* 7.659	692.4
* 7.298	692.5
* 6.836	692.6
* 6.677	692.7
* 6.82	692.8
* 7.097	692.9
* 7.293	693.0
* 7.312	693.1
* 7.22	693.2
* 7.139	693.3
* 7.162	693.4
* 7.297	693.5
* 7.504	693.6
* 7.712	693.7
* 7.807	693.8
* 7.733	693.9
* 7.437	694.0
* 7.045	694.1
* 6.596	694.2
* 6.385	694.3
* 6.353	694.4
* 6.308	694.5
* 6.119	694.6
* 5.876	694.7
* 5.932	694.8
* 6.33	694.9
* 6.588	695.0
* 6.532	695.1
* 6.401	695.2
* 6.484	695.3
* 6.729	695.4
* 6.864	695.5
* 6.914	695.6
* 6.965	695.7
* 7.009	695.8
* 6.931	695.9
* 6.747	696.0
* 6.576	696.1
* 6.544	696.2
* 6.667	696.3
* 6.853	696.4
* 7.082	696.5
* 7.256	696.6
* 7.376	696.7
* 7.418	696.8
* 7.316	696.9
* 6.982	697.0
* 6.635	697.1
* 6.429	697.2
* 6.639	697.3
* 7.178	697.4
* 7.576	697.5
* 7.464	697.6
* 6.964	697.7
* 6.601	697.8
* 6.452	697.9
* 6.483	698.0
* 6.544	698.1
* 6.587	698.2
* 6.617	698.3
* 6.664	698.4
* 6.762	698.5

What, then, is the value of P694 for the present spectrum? -7.1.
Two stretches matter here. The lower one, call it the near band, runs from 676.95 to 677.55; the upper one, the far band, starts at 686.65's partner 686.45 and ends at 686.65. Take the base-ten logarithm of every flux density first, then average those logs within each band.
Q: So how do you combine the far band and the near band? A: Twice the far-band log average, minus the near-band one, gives 0.68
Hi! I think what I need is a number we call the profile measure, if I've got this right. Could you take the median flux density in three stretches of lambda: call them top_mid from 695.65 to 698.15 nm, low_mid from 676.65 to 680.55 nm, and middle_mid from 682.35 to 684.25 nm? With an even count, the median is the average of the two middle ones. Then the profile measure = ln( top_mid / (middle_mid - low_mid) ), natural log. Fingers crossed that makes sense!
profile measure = 2.7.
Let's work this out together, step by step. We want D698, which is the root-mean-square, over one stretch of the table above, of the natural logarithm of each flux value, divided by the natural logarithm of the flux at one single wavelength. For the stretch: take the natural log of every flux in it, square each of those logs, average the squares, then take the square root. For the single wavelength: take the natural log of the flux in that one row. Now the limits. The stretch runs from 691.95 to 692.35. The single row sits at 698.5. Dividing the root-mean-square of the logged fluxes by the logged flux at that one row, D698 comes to 1.06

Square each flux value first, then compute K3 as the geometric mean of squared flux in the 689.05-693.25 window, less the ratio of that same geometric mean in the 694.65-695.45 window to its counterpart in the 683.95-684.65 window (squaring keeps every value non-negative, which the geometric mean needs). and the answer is 56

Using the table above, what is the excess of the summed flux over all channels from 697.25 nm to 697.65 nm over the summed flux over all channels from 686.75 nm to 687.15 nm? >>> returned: 4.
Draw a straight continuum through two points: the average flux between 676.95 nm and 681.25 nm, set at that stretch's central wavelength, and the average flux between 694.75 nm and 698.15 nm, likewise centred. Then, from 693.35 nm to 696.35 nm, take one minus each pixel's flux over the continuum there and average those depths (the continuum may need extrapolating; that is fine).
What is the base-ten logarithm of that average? -2.2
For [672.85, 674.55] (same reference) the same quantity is -1.4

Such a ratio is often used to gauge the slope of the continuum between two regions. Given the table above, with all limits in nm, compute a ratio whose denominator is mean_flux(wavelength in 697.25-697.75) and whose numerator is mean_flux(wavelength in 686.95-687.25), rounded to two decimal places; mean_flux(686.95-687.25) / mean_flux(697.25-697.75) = 0.91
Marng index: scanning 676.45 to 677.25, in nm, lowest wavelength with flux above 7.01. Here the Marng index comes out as 676.5 nm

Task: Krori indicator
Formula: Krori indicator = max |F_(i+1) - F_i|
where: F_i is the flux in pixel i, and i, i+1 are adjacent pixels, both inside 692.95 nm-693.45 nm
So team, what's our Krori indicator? 0.09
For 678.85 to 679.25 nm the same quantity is 0.14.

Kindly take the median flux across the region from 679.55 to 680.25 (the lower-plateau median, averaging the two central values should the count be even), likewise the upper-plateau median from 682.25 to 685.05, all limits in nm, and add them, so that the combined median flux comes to 13.8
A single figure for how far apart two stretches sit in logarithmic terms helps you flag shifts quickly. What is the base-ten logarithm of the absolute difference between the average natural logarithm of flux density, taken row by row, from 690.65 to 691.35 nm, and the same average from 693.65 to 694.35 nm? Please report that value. -1.23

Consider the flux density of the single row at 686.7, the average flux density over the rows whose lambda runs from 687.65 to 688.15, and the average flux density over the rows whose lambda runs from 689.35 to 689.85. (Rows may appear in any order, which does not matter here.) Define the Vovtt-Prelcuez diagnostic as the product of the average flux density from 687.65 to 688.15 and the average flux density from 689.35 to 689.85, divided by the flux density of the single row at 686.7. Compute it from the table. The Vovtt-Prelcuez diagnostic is 8.2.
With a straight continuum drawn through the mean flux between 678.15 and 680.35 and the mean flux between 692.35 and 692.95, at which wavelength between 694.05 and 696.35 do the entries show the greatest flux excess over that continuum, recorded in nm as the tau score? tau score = 694.1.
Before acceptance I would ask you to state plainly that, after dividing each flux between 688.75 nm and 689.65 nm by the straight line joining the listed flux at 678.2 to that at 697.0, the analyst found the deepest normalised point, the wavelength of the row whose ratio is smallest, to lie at 689.6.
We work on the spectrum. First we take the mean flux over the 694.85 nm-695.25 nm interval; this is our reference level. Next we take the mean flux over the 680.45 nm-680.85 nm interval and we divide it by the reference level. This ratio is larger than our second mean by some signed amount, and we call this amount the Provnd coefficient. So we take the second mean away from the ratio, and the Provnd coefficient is -5.97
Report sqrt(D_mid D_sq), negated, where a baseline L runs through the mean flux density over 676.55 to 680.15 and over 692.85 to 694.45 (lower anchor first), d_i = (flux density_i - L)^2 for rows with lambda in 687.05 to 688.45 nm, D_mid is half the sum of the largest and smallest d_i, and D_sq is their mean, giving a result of -0.23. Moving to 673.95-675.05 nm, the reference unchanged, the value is -0.10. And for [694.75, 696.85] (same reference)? -0.49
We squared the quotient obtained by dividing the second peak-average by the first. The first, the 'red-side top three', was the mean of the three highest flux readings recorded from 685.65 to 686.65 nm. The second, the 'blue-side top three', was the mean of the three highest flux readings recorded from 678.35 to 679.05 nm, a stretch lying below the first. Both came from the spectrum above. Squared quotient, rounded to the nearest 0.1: 1.1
